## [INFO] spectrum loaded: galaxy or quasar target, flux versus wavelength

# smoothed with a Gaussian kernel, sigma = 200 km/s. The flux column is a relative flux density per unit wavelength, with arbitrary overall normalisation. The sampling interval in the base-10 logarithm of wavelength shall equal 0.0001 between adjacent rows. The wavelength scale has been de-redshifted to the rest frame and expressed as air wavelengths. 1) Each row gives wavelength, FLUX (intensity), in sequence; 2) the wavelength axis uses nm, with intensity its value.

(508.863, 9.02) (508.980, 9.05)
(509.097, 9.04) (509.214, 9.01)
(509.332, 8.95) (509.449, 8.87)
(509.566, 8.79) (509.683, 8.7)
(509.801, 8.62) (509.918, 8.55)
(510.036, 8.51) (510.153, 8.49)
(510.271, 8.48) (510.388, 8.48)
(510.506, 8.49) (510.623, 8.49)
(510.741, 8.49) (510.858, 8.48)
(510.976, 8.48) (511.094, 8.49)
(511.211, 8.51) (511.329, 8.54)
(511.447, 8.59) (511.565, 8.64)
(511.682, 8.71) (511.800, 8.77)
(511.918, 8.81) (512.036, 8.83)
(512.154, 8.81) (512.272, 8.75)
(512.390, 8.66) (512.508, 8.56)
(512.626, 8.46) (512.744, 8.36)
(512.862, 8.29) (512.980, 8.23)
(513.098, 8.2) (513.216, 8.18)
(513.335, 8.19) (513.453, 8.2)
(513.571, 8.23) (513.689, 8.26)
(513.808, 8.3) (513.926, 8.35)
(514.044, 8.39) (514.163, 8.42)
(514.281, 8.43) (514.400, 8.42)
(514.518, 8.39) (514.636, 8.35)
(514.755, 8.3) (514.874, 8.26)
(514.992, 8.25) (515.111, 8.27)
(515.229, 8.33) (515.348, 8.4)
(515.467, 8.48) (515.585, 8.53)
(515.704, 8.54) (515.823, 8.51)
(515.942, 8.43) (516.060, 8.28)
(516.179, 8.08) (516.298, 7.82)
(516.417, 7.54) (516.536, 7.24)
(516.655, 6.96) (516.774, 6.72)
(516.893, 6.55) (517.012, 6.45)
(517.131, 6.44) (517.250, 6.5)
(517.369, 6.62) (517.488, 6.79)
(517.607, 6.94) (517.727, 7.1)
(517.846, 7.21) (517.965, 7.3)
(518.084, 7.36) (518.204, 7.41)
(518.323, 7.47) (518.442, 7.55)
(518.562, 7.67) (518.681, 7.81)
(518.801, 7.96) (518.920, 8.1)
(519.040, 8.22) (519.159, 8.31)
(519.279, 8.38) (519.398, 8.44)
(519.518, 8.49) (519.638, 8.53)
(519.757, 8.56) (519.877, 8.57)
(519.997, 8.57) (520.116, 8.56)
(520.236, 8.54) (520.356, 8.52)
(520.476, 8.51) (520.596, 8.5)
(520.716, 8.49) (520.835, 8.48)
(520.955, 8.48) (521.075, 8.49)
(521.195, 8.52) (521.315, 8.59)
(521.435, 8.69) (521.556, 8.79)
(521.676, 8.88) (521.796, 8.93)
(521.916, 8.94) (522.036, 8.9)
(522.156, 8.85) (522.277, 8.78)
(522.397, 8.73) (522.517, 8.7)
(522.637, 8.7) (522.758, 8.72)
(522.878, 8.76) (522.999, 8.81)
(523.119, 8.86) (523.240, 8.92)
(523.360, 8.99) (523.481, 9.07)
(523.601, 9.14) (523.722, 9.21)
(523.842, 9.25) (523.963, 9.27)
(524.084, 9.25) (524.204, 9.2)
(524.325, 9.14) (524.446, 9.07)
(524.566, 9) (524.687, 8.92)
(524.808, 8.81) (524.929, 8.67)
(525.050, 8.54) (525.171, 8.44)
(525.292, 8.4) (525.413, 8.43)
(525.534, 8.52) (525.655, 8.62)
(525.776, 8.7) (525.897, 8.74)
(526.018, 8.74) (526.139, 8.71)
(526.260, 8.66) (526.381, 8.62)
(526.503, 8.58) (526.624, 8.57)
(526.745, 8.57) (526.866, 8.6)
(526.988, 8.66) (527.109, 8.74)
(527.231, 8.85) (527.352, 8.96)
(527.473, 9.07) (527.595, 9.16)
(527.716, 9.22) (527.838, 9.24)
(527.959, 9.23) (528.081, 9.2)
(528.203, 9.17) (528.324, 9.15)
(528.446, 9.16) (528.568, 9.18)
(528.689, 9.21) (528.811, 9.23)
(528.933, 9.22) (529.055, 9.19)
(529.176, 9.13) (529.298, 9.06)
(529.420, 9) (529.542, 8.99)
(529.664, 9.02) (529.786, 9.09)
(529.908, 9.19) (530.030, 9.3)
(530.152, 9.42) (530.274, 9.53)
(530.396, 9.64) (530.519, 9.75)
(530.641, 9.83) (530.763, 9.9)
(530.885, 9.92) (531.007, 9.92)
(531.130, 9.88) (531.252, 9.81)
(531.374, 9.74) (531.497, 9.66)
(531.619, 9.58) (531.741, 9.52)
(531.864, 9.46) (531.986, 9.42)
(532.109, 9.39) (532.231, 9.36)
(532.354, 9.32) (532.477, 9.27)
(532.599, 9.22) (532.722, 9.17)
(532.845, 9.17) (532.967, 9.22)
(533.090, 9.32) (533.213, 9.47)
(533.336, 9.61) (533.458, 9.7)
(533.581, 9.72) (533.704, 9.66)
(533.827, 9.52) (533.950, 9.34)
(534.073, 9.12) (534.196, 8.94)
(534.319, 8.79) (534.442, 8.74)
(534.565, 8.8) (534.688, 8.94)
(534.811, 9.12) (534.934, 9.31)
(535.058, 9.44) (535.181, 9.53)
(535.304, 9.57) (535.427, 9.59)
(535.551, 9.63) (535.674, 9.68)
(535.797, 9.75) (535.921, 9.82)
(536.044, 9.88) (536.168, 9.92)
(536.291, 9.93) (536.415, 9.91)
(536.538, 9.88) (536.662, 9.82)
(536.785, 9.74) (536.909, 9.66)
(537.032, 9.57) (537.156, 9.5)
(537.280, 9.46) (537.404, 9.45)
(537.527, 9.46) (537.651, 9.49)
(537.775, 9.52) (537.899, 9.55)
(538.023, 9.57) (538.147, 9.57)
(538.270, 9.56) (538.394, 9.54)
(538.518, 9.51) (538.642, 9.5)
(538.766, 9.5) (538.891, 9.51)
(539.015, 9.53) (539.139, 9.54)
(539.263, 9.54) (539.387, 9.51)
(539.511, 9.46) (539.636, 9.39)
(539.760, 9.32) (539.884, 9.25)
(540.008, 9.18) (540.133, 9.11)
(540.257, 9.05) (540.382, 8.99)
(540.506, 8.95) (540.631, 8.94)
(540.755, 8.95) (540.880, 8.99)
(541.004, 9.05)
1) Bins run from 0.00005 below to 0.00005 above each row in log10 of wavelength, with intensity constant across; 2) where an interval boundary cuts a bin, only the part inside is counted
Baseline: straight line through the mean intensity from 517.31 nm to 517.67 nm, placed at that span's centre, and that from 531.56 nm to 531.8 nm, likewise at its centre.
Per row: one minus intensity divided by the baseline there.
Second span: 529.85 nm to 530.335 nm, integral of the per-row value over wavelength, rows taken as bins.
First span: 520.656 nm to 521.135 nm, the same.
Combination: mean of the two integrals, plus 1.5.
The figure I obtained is 1.46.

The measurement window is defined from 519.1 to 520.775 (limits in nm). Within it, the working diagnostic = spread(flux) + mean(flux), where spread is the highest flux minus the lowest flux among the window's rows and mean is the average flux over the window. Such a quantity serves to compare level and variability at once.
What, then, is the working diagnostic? 8.8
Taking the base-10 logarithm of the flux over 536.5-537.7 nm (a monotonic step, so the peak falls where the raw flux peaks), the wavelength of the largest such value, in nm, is 536.538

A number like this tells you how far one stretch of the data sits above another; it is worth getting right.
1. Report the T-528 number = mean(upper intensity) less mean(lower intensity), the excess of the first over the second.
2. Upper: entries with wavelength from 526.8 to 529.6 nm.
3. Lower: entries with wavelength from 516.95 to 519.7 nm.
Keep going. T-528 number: 1.5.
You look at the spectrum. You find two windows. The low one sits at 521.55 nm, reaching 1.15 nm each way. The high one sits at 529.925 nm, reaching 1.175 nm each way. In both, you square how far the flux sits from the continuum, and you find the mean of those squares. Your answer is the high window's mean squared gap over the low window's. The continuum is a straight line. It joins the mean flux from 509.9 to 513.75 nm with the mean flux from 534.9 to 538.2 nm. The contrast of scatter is 1.1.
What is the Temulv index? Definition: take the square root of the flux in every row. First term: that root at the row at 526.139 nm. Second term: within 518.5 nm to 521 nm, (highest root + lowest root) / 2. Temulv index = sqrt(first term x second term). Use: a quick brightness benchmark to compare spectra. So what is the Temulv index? 2.90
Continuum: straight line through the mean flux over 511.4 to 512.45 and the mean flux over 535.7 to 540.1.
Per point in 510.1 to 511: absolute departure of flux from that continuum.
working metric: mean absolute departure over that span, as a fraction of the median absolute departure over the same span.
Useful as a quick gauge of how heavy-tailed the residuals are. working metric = 1.01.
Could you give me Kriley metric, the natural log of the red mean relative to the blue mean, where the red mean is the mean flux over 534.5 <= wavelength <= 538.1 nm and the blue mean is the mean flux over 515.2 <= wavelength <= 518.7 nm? 0.24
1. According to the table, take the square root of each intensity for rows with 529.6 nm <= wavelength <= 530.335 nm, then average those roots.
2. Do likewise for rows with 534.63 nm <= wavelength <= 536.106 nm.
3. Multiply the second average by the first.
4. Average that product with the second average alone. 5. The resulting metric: 6.24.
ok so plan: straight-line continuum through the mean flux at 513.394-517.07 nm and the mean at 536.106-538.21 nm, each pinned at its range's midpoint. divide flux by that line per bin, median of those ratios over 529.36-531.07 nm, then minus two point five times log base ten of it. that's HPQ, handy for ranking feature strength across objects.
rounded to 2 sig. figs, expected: -0.039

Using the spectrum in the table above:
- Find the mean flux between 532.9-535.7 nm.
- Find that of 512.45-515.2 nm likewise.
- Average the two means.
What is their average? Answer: 8.83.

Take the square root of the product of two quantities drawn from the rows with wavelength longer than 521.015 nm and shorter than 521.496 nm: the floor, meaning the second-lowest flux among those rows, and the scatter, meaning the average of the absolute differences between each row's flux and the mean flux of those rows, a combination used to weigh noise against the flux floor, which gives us 0.76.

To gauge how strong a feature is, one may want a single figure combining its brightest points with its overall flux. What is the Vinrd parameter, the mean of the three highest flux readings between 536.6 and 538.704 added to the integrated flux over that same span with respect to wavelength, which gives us 30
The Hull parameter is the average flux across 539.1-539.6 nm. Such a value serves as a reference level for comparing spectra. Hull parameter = 9.5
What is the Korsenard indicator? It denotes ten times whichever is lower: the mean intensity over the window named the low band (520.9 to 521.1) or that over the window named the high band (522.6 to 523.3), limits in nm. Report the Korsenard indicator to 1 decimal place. 84.8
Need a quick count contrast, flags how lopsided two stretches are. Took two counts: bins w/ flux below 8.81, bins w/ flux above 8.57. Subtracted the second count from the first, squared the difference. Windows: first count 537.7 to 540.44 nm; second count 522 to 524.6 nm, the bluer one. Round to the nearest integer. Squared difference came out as 484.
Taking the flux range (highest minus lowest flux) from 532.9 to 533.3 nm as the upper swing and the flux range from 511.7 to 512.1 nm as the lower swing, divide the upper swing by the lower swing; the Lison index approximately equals 4.2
